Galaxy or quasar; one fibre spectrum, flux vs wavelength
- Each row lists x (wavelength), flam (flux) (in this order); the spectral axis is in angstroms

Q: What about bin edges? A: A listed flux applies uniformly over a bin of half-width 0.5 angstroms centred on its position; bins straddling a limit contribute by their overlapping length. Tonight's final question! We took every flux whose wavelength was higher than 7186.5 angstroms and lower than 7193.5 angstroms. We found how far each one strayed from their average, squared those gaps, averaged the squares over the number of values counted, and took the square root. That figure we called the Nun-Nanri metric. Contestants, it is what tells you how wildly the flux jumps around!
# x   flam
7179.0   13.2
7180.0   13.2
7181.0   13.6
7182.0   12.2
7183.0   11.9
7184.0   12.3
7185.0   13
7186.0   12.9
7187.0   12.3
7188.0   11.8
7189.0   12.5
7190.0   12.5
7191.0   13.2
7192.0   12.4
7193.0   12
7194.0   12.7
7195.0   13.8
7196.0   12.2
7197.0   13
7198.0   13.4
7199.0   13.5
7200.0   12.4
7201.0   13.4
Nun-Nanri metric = 0.41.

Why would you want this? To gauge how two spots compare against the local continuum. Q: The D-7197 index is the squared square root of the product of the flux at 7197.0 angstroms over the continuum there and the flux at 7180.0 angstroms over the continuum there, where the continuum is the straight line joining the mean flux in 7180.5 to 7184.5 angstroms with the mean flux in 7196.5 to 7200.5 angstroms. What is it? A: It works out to 1.06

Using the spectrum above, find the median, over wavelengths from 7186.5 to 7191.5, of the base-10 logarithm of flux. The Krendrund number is 1.10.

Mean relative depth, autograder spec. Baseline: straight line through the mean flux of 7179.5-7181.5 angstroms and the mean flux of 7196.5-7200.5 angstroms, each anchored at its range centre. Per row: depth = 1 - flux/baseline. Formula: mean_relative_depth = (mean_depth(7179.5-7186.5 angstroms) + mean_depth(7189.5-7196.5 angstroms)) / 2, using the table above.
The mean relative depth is 0.04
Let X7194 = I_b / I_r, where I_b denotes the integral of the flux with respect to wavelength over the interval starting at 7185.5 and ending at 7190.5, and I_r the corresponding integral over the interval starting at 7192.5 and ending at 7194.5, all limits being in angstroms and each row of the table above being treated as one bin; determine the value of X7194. 2.5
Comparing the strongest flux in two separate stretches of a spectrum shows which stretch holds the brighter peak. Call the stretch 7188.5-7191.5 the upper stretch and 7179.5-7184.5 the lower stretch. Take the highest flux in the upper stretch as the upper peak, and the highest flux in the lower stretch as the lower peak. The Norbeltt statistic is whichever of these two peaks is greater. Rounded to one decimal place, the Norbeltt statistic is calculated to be 13.6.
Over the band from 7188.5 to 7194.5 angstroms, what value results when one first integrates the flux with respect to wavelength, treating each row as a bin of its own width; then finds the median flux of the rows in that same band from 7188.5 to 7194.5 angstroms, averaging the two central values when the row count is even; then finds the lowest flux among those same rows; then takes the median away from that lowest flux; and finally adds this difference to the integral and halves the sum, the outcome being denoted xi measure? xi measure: 37.4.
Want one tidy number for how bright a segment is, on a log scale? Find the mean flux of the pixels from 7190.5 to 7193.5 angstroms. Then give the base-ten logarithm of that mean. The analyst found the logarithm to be 1.10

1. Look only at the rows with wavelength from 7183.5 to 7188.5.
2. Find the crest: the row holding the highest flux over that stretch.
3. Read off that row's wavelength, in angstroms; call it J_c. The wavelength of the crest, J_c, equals 7185.0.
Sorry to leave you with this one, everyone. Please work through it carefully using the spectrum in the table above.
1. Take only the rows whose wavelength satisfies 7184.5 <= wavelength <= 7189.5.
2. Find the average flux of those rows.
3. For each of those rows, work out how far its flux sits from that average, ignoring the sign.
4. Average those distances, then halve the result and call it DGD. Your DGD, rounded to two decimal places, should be 0.18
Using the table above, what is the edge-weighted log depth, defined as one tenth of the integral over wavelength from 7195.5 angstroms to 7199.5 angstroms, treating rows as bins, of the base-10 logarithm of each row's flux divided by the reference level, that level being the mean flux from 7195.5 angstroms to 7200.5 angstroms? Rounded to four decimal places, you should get 0.0015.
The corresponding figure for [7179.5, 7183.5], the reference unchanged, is -0.0026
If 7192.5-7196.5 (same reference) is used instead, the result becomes -0.0033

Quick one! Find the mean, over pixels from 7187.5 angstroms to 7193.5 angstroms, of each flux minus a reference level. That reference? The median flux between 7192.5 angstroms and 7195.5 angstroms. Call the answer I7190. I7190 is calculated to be -0.30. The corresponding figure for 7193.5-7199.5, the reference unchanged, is 0.40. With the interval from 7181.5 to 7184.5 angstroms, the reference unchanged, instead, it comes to -0.57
